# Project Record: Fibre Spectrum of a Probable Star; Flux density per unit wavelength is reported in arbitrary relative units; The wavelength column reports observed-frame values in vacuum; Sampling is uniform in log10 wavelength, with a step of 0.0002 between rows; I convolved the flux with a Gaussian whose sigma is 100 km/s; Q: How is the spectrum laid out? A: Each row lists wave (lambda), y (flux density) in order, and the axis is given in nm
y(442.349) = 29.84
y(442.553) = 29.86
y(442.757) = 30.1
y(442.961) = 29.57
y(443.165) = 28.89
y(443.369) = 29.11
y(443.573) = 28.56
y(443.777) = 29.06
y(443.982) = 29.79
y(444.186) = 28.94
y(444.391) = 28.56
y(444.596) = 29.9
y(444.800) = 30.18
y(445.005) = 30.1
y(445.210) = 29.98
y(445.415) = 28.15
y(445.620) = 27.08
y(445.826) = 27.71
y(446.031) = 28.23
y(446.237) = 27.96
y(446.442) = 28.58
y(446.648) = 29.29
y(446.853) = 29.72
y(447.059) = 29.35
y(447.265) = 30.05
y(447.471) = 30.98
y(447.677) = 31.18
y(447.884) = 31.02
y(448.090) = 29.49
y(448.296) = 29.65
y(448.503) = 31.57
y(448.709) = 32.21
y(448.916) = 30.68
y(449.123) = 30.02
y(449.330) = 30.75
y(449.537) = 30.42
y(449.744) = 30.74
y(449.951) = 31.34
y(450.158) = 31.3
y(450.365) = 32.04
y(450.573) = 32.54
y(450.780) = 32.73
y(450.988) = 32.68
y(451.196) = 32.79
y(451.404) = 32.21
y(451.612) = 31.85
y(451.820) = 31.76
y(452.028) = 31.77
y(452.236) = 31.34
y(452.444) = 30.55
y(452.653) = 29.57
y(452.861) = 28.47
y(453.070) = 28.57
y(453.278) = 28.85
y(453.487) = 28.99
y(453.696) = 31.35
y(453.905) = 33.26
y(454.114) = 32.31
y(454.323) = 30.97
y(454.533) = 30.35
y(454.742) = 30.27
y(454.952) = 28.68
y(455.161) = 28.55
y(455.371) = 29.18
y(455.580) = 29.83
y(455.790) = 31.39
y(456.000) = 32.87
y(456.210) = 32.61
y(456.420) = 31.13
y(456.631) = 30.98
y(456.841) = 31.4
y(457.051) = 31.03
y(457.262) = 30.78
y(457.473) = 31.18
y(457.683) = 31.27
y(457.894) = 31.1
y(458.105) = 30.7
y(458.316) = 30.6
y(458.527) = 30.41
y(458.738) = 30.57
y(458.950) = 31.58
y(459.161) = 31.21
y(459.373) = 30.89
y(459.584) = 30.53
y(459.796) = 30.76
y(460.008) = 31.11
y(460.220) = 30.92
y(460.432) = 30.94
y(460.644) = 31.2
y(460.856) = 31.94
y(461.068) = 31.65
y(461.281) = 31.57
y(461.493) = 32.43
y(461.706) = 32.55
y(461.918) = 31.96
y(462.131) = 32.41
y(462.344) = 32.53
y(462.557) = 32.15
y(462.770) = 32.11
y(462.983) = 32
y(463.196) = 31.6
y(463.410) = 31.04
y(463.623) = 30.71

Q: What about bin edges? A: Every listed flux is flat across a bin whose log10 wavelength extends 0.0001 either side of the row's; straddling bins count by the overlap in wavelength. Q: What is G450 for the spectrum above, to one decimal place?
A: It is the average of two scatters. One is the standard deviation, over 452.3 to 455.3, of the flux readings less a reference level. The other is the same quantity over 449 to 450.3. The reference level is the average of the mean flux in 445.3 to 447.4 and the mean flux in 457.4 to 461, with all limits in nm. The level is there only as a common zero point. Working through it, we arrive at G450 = 1.0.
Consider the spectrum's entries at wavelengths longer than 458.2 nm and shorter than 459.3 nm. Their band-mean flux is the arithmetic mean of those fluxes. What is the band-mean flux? 30.9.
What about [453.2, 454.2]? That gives 31.0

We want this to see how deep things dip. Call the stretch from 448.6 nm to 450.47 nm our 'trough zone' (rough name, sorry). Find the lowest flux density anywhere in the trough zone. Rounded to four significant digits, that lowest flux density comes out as 30.02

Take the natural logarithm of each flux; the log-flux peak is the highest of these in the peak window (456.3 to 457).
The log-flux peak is 3.45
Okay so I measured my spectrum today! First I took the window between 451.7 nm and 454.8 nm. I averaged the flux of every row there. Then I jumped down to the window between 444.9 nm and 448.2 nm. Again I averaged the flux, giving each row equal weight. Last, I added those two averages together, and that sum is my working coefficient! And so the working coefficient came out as 60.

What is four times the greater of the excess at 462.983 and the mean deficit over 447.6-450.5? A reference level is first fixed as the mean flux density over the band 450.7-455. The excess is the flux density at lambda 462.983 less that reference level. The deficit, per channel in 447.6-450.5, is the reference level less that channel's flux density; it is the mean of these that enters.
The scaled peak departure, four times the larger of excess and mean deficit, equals 4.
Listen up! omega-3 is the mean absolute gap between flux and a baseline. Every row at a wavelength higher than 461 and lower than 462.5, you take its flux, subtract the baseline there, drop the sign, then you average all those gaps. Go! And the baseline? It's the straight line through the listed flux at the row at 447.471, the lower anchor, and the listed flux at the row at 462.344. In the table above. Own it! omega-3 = 0.3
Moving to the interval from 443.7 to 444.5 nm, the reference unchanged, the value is 1.5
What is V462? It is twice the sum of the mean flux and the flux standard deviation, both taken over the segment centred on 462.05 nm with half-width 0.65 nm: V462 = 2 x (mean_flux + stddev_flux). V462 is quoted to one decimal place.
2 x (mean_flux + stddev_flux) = 65.1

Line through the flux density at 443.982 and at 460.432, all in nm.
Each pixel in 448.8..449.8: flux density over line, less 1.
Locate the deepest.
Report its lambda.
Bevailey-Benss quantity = 449.123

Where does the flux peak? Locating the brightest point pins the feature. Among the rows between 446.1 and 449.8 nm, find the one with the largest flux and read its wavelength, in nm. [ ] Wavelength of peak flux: 448.709 nm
